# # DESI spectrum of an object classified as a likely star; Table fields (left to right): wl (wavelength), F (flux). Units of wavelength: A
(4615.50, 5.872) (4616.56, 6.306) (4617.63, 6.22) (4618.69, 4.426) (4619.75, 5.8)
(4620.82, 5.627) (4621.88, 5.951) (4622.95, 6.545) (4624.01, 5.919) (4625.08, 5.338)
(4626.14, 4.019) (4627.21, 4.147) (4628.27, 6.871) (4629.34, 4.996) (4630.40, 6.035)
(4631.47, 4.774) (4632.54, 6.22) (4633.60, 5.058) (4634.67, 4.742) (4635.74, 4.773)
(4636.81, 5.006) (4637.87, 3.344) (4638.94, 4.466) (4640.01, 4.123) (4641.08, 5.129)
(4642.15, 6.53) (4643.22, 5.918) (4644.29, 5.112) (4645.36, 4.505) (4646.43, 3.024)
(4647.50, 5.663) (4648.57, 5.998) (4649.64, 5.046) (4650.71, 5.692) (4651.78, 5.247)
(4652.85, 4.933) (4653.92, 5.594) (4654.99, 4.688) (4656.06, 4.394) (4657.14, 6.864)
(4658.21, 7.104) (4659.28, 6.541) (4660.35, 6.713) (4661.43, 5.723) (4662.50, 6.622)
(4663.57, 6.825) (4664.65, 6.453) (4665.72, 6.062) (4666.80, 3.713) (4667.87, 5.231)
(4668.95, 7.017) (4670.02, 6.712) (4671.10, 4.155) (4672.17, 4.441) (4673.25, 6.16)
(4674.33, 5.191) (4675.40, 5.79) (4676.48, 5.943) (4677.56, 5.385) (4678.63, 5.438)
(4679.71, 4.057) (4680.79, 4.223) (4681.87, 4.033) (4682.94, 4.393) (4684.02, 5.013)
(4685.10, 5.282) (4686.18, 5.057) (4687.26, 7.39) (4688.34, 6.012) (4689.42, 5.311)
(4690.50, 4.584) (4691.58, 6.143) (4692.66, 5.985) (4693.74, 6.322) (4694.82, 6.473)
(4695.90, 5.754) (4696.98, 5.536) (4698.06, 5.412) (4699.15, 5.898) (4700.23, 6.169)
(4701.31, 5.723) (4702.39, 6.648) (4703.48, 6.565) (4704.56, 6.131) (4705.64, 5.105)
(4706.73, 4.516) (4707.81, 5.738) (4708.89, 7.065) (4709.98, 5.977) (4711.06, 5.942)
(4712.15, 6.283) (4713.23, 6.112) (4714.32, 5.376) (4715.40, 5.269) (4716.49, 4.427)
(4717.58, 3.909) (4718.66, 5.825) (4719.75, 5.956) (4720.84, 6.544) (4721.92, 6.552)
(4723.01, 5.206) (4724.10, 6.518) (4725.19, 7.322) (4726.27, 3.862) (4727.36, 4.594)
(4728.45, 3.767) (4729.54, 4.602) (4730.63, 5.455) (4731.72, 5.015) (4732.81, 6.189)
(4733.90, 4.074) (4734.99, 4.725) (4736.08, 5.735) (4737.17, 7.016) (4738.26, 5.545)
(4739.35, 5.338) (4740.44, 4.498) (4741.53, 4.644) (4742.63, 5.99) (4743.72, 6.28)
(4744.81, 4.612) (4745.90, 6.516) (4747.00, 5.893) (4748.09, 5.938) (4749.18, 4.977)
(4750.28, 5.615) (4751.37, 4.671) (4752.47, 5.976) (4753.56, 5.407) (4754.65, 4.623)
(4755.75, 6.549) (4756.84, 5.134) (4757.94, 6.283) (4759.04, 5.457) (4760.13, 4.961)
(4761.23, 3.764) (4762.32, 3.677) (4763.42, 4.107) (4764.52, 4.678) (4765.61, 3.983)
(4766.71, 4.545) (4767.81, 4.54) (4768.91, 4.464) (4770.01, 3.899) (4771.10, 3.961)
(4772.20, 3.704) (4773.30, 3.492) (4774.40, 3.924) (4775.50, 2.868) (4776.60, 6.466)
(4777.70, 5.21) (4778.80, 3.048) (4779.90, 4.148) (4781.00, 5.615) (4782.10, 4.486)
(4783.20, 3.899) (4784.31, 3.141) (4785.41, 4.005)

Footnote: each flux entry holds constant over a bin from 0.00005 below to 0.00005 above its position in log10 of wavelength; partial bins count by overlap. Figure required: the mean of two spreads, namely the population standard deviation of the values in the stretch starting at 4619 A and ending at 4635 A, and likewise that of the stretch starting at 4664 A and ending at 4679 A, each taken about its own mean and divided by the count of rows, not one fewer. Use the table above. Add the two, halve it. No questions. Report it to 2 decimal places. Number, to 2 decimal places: 0.87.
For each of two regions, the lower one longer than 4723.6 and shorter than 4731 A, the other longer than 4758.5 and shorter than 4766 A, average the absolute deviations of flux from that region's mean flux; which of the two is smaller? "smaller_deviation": 0.56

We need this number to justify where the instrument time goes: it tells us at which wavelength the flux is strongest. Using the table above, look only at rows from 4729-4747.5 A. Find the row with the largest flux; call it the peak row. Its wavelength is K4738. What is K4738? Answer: 4737.17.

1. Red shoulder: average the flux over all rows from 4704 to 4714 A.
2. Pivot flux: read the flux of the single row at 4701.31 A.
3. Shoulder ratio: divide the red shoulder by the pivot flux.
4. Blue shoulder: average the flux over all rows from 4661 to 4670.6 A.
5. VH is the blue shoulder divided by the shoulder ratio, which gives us 5.9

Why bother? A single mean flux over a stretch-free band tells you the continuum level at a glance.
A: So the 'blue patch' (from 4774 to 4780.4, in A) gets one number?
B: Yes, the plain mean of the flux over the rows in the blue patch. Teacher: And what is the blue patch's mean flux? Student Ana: 4.3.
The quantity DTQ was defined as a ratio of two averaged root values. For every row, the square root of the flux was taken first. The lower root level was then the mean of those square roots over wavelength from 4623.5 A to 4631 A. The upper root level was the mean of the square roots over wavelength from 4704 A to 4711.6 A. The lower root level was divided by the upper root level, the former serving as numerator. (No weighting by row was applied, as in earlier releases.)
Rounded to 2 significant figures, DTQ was 0.96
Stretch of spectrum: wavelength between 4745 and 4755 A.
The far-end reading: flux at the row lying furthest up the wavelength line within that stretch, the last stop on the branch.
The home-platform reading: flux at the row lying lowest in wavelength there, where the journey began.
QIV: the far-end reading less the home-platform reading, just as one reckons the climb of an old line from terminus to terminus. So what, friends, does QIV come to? -1.9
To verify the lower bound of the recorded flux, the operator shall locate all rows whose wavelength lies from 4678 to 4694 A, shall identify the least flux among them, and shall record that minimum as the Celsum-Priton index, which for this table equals 4.033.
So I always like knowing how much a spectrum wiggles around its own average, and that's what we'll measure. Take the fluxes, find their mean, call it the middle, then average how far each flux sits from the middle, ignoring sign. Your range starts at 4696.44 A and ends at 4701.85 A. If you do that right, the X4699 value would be 0.23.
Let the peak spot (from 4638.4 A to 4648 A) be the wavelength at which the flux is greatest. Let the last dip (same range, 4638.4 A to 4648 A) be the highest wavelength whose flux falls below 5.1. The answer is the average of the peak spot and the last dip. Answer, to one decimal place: 4644.3 A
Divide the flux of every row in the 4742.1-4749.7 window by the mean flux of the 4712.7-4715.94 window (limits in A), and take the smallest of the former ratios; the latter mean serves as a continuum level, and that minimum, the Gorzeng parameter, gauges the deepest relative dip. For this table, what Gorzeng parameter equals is 0.83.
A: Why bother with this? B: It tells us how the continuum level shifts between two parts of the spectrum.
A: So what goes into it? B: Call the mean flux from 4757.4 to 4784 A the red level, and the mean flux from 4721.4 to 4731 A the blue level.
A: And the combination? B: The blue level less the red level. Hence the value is 0.9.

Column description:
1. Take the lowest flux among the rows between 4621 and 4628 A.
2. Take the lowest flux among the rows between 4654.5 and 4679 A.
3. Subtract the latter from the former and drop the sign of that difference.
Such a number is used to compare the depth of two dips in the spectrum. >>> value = 0.3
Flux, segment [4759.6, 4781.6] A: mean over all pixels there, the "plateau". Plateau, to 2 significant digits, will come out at 4.3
